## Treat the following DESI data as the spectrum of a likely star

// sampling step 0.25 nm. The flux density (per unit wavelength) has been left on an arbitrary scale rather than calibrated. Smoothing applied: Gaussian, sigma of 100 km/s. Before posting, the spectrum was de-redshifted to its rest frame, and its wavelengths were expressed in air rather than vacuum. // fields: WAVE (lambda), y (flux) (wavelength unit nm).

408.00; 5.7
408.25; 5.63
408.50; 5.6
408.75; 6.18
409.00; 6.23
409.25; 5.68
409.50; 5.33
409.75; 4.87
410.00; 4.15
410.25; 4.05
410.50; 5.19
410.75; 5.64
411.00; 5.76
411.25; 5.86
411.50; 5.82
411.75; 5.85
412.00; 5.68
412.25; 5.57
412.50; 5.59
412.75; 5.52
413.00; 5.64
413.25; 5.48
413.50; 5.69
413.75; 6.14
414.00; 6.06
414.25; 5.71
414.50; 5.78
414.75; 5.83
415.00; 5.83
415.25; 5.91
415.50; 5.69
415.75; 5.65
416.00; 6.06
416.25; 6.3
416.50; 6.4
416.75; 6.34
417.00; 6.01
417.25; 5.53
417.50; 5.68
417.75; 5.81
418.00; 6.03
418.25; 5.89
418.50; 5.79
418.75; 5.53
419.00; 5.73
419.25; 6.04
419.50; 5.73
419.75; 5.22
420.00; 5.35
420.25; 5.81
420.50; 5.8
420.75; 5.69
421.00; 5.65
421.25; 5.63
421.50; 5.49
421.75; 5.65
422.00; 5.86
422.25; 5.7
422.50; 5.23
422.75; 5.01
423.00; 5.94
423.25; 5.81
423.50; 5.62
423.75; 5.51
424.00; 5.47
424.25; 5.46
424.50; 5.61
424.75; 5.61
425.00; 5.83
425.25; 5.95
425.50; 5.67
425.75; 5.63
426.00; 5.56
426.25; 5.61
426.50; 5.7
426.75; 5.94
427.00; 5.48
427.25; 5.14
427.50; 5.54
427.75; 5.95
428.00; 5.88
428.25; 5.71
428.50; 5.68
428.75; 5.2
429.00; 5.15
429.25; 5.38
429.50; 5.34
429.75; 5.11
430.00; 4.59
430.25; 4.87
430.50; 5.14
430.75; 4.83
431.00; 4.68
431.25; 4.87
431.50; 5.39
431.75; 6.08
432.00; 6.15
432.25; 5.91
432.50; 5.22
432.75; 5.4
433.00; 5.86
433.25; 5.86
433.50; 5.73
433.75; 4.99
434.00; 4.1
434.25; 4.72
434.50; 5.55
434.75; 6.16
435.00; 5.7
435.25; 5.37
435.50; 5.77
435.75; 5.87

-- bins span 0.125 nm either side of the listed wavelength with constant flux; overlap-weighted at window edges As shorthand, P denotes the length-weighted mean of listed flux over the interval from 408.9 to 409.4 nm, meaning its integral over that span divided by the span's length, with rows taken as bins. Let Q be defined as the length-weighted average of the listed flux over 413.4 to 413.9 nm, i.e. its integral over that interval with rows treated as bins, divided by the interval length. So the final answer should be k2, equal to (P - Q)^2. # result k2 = 0.001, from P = 5.9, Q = 5.93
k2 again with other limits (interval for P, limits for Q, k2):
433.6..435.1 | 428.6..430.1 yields 0.003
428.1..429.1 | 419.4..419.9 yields 0.000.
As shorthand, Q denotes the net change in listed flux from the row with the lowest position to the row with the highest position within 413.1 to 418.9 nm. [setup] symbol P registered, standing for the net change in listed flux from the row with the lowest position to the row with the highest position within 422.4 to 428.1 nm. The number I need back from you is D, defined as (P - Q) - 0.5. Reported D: 0.1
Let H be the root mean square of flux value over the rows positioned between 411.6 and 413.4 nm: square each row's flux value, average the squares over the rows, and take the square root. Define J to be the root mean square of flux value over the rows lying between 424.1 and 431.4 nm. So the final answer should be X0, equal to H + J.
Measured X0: 11.1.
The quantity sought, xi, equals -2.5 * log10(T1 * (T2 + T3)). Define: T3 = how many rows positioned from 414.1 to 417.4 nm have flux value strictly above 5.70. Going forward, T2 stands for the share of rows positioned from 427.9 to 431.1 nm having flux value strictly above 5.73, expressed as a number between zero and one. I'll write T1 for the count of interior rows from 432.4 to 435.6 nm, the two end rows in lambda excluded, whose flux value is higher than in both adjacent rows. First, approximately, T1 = 1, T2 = 0.08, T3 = 10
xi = -2.5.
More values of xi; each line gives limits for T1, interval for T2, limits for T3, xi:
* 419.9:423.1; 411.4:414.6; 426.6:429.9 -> -2.4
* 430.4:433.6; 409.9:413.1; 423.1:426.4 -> -1.3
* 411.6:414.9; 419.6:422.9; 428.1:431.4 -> -1.4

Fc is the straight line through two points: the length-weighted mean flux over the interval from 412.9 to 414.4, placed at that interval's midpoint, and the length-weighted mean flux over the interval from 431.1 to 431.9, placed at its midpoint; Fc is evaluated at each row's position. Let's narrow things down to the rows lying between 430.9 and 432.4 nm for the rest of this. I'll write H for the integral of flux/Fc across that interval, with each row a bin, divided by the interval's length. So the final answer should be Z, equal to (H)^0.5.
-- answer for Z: 1.01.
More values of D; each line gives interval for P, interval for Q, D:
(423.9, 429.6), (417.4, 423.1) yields -0.9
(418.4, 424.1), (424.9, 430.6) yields -0.1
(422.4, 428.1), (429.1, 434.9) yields -0.6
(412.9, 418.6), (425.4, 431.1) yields 0.6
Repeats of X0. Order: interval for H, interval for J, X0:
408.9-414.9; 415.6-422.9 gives 11.3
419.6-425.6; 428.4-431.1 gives 10.7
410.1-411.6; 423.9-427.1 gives 11.1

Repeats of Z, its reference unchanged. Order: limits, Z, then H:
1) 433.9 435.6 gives 1.00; 0.99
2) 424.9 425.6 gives 1.02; 1.05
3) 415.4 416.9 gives 1.03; 1.06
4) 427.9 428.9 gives 1.01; 1.02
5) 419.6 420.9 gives 0.99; 0.99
